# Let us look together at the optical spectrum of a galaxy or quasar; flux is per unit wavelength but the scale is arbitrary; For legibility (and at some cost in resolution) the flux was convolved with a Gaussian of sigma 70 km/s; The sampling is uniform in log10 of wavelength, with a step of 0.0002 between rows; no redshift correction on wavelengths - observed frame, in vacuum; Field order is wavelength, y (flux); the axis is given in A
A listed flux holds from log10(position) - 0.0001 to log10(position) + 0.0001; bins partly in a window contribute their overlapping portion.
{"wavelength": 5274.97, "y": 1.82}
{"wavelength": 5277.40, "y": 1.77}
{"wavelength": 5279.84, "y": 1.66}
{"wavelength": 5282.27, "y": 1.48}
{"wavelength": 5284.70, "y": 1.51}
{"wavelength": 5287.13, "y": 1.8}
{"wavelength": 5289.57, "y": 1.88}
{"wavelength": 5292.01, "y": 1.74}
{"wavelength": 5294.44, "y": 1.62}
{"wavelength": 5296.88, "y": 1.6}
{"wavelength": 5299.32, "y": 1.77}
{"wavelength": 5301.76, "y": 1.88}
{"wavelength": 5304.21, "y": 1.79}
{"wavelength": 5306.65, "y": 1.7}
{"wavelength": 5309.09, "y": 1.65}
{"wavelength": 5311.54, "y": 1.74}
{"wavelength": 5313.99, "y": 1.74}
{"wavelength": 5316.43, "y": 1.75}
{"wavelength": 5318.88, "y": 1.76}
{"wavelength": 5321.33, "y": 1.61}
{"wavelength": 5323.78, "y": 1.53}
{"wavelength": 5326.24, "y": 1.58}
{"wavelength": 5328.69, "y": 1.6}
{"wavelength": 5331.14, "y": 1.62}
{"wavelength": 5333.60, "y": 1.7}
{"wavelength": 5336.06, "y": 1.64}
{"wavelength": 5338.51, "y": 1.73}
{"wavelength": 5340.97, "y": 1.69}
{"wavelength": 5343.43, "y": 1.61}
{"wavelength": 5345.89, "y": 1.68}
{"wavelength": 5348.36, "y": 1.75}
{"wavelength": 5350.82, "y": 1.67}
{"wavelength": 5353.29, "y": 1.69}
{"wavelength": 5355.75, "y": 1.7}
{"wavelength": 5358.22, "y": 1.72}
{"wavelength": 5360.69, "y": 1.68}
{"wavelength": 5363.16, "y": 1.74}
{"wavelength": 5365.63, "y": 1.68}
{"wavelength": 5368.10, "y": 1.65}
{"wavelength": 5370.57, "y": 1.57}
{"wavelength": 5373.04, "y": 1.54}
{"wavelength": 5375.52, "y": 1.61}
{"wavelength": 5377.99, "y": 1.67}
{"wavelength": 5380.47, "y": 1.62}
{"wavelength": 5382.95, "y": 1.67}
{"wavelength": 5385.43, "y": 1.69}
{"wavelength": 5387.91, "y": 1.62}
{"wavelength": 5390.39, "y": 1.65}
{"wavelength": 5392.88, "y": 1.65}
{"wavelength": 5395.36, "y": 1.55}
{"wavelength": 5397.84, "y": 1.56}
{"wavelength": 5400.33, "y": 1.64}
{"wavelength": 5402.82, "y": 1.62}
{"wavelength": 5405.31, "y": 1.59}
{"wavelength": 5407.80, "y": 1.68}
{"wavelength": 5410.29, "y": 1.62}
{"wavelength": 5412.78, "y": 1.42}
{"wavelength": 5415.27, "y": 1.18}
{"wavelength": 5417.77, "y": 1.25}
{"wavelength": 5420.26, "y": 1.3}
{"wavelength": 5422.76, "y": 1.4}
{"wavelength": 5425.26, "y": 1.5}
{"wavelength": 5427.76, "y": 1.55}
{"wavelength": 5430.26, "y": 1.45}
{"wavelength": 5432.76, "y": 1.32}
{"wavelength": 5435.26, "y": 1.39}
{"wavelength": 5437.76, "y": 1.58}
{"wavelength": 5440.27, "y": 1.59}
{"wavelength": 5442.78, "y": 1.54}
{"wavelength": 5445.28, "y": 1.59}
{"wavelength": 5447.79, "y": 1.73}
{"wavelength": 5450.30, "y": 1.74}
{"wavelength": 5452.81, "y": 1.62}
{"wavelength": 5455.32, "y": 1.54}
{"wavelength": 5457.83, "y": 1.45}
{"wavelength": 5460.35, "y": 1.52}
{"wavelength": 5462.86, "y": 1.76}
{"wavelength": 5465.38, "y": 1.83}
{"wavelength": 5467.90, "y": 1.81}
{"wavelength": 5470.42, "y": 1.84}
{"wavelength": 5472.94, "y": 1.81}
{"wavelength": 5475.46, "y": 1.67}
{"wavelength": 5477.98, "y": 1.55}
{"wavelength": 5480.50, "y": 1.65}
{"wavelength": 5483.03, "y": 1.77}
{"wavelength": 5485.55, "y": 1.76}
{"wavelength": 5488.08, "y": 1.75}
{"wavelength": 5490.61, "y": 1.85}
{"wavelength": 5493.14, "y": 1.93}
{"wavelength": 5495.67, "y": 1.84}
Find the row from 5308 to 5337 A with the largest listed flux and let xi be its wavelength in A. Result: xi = 5318.88 A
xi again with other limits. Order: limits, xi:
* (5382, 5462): 5450.30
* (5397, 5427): 5407.80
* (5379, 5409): 5385.43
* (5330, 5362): 5348.36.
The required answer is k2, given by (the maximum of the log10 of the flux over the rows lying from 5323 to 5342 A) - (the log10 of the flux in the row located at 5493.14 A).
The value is -0.048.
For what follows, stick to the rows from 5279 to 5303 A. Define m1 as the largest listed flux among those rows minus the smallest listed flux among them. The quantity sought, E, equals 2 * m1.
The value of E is 0.8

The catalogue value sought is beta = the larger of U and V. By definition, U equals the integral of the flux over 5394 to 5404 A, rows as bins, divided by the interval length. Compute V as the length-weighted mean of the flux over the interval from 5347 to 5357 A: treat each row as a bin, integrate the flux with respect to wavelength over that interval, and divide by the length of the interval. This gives 1.70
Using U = 1.59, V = 1.70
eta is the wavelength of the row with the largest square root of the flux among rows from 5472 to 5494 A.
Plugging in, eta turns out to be 5493.14 A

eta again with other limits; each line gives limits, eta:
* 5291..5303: 5301.76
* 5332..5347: 5338.51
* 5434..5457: 5450.30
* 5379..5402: 5385.43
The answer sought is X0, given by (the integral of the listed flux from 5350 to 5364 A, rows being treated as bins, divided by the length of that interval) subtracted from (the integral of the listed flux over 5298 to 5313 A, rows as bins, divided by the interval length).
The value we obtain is 0.05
